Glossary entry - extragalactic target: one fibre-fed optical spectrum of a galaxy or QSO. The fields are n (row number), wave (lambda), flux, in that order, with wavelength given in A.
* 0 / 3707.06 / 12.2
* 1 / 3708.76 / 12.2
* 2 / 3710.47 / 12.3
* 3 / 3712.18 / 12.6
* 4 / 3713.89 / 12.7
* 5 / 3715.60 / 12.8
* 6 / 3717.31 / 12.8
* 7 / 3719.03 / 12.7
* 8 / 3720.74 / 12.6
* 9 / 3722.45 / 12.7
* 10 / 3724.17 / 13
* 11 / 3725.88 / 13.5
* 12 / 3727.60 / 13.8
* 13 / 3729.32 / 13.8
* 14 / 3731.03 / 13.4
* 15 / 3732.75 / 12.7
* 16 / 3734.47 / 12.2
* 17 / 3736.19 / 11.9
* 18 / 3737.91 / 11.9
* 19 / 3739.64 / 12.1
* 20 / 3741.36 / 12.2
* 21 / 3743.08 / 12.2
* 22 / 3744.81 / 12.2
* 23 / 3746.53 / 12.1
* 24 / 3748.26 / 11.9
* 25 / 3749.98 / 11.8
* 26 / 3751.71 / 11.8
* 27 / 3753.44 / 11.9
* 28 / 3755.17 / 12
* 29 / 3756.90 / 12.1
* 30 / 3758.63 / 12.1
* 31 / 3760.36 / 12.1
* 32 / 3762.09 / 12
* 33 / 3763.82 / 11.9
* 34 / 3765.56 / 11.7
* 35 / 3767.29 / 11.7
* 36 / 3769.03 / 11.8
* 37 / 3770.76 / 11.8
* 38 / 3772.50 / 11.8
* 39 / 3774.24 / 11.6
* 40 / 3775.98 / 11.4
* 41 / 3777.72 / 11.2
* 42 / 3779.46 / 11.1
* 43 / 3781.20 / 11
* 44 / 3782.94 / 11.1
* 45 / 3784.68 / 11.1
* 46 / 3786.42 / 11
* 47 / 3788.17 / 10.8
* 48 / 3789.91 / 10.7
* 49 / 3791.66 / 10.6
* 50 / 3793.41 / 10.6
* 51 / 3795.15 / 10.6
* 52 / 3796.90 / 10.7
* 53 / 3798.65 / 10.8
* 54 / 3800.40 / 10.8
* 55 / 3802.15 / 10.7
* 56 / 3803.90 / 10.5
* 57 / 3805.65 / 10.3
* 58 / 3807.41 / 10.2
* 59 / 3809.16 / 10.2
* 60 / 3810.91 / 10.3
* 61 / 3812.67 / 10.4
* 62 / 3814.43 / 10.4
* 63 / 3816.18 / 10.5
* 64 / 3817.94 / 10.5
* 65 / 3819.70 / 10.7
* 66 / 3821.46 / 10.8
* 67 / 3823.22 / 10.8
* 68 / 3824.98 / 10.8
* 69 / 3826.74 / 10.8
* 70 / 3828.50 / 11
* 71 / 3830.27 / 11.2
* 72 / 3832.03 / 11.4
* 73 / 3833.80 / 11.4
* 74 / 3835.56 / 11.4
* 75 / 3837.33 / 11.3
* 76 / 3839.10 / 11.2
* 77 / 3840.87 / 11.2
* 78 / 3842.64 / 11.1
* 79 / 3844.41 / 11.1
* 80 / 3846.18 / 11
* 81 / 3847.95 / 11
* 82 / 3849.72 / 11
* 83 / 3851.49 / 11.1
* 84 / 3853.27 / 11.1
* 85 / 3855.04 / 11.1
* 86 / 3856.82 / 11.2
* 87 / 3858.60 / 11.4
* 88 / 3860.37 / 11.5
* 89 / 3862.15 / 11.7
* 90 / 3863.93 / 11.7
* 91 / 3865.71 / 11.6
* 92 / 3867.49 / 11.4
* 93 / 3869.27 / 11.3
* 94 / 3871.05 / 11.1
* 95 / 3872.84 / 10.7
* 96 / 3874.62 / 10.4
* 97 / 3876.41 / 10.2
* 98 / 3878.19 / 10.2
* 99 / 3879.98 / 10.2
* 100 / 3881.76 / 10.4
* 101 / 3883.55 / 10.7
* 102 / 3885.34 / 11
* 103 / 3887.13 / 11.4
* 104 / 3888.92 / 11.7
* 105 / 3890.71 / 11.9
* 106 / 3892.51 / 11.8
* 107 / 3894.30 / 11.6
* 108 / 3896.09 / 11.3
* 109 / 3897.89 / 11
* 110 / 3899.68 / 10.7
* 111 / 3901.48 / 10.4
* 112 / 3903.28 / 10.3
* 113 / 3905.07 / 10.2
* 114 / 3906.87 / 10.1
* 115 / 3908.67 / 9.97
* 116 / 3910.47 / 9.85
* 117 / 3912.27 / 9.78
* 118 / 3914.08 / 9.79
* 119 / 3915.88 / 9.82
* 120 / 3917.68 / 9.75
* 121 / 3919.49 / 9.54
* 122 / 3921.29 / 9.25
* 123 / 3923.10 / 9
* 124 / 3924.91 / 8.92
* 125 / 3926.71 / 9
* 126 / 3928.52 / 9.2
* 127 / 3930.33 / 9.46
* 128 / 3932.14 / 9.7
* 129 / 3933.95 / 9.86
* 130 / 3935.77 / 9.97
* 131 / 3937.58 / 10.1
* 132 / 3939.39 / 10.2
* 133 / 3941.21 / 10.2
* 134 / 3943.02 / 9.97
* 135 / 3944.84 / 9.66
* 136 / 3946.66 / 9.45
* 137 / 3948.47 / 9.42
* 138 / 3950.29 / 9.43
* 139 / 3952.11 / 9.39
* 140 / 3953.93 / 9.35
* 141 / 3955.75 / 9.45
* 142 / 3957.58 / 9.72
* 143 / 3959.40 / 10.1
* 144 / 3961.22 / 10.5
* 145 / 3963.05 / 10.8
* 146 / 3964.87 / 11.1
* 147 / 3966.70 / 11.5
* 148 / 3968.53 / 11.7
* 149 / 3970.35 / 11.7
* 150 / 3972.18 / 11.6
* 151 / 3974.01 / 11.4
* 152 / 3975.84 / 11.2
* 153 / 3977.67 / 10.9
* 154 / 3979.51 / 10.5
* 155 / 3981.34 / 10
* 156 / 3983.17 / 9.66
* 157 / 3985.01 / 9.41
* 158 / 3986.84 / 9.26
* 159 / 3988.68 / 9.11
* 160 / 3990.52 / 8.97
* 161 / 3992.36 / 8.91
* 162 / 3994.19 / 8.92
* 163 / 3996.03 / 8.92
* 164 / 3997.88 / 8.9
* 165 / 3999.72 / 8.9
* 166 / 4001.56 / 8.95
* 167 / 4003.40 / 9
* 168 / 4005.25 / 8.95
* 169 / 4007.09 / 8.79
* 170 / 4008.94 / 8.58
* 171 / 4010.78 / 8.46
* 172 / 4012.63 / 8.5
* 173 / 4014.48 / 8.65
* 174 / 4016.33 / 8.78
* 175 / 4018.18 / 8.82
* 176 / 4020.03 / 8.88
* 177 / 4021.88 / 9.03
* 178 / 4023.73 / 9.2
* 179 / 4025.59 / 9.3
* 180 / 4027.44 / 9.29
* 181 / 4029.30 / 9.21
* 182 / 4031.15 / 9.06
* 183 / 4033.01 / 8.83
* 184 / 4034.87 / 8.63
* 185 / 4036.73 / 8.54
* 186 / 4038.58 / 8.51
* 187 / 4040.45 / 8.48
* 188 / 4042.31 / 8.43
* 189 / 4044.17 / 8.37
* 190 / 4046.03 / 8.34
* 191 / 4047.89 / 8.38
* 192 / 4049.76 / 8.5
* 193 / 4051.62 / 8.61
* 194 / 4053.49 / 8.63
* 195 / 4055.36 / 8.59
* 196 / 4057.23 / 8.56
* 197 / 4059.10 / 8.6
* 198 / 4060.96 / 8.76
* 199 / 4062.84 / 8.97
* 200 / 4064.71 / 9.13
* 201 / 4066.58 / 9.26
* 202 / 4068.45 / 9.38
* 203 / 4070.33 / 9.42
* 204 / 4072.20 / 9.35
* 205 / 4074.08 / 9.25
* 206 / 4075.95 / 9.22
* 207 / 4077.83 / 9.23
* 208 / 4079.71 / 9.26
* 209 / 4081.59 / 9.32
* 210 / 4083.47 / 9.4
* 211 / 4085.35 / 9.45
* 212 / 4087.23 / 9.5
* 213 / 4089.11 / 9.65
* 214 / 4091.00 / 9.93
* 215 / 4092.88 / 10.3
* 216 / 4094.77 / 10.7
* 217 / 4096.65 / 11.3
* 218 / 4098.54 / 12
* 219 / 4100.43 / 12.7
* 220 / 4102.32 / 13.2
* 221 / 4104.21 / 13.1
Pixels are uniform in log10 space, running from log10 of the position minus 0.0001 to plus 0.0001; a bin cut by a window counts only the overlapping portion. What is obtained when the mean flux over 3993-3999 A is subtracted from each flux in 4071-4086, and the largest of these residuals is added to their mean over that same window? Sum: 1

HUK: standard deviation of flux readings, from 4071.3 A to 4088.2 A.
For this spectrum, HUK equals 0.10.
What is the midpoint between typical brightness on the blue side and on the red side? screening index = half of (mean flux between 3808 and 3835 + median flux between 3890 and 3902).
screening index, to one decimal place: 11.0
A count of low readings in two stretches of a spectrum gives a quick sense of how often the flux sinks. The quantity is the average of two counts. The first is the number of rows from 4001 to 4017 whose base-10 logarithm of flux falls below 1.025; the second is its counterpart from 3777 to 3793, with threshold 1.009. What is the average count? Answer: 4.5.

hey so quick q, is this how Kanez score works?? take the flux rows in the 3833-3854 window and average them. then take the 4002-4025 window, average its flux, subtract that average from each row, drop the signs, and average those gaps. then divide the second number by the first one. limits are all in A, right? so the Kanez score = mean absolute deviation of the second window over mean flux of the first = 0.016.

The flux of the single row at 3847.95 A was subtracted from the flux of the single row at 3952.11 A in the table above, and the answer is -1.61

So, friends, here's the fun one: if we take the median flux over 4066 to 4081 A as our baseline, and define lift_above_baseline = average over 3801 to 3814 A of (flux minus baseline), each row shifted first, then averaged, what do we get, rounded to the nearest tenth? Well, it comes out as 1.1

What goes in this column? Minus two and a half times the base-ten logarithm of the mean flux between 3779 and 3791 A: -2.60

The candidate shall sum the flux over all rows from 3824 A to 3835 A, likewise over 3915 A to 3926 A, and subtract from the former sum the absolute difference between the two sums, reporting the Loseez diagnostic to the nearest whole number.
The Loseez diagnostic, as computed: 56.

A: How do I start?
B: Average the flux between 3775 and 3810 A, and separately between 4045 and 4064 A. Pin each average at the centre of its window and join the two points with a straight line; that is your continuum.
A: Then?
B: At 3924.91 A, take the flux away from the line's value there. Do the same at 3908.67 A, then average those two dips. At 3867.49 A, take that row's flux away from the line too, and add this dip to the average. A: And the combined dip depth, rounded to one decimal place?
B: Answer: -1.0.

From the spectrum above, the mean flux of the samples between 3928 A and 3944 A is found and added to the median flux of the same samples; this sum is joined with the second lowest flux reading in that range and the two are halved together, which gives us 14.6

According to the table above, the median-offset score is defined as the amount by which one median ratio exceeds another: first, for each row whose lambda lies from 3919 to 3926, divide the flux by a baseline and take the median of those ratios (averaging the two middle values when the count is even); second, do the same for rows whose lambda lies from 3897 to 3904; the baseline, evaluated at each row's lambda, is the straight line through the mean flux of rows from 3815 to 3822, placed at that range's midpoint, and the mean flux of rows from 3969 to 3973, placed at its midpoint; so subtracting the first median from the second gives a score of 0.14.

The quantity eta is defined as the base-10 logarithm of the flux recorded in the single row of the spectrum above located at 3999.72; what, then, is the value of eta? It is 0.95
